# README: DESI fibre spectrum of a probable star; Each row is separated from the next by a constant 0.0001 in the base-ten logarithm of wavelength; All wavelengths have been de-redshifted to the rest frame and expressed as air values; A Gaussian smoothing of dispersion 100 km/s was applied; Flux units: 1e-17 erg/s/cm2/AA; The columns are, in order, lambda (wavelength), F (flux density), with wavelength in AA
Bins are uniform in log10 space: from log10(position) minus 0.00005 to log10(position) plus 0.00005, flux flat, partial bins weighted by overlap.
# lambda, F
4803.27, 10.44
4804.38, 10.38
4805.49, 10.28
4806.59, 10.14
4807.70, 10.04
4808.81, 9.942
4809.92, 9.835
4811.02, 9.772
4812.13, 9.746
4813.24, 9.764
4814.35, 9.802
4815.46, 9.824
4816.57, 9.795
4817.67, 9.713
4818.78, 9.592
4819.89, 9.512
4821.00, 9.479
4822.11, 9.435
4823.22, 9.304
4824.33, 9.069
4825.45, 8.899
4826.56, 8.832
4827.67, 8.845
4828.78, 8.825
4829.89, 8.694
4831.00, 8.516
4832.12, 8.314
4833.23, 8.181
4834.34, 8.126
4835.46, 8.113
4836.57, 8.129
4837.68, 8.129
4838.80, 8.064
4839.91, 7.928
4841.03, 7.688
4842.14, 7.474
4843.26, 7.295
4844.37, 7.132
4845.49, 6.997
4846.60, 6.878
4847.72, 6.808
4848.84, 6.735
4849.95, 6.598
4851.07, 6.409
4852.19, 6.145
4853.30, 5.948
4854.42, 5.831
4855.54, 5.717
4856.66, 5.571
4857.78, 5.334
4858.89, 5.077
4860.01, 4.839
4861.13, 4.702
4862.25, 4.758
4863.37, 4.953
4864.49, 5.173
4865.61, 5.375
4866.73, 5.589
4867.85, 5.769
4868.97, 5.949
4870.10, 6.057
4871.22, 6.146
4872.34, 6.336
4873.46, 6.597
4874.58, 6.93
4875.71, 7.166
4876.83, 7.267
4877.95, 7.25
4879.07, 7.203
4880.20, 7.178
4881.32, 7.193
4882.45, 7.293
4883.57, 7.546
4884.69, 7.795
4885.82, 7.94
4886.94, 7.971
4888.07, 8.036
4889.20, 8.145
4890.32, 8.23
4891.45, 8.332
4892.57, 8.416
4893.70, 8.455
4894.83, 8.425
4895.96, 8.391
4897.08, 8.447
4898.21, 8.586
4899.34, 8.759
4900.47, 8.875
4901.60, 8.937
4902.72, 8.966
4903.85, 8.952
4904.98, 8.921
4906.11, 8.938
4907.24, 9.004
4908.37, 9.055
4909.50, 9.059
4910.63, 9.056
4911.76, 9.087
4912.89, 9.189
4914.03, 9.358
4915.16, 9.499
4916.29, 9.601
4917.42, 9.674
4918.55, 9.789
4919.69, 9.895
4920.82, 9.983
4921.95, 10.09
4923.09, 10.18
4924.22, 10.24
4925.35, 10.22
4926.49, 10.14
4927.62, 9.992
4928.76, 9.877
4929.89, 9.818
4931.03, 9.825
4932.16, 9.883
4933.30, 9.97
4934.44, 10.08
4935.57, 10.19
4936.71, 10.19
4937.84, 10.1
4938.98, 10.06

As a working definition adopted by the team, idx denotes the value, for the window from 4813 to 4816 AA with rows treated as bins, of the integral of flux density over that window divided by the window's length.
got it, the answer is 9.8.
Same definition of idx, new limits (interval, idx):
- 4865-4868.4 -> 5.6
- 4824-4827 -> 8.9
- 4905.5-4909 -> 9.0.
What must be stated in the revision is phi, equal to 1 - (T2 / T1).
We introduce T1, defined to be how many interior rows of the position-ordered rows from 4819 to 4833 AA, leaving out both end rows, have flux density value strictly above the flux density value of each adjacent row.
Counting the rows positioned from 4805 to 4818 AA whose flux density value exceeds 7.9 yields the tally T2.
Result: -11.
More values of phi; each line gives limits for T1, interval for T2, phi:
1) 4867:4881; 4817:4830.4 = -11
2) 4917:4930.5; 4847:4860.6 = 1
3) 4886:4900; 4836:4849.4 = -3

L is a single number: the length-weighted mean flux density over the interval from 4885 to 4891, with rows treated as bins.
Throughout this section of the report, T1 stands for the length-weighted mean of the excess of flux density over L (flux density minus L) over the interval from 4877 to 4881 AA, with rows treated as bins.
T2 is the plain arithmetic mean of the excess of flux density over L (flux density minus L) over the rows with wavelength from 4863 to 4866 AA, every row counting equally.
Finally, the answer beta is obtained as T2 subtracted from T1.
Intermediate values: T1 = -0.8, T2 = -2.9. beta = 2.0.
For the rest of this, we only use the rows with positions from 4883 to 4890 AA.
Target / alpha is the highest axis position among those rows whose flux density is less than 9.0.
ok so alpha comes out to 4889.20 AA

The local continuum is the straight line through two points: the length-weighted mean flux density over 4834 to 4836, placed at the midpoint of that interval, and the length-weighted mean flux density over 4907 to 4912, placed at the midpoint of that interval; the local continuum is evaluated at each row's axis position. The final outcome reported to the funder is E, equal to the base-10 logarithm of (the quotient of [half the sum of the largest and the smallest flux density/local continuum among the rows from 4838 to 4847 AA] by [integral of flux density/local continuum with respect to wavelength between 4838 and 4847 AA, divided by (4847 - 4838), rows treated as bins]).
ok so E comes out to 0.001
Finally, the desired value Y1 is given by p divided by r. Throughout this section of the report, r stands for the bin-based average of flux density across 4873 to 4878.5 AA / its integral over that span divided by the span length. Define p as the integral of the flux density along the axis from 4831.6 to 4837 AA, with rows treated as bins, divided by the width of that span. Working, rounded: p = 8.2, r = 7.1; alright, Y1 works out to 1.2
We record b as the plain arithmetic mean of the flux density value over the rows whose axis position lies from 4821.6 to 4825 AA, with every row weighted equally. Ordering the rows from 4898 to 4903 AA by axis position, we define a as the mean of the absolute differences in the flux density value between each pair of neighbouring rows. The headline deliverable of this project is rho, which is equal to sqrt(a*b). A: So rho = 0.94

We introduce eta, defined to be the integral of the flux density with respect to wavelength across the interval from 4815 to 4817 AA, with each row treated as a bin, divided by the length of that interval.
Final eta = 9.8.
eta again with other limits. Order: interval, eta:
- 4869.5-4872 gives 6.1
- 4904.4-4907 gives 8.9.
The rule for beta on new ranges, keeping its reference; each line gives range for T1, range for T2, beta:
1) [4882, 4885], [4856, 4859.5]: 2.2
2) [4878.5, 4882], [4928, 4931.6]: -2.6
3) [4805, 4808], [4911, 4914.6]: 1.0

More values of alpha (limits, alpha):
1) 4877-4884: 4883.57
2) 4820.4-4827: 4826.56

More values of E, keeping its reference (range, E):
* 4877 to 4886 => 0.008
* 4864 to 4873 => -0.004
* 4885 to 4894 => 0.001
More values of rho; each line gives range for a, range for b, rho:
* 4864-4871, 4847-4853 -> 1.08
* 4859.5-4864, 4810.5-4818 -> 1.12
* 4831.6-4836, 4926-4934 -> 0.82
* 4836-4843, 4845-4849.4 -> 0.95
